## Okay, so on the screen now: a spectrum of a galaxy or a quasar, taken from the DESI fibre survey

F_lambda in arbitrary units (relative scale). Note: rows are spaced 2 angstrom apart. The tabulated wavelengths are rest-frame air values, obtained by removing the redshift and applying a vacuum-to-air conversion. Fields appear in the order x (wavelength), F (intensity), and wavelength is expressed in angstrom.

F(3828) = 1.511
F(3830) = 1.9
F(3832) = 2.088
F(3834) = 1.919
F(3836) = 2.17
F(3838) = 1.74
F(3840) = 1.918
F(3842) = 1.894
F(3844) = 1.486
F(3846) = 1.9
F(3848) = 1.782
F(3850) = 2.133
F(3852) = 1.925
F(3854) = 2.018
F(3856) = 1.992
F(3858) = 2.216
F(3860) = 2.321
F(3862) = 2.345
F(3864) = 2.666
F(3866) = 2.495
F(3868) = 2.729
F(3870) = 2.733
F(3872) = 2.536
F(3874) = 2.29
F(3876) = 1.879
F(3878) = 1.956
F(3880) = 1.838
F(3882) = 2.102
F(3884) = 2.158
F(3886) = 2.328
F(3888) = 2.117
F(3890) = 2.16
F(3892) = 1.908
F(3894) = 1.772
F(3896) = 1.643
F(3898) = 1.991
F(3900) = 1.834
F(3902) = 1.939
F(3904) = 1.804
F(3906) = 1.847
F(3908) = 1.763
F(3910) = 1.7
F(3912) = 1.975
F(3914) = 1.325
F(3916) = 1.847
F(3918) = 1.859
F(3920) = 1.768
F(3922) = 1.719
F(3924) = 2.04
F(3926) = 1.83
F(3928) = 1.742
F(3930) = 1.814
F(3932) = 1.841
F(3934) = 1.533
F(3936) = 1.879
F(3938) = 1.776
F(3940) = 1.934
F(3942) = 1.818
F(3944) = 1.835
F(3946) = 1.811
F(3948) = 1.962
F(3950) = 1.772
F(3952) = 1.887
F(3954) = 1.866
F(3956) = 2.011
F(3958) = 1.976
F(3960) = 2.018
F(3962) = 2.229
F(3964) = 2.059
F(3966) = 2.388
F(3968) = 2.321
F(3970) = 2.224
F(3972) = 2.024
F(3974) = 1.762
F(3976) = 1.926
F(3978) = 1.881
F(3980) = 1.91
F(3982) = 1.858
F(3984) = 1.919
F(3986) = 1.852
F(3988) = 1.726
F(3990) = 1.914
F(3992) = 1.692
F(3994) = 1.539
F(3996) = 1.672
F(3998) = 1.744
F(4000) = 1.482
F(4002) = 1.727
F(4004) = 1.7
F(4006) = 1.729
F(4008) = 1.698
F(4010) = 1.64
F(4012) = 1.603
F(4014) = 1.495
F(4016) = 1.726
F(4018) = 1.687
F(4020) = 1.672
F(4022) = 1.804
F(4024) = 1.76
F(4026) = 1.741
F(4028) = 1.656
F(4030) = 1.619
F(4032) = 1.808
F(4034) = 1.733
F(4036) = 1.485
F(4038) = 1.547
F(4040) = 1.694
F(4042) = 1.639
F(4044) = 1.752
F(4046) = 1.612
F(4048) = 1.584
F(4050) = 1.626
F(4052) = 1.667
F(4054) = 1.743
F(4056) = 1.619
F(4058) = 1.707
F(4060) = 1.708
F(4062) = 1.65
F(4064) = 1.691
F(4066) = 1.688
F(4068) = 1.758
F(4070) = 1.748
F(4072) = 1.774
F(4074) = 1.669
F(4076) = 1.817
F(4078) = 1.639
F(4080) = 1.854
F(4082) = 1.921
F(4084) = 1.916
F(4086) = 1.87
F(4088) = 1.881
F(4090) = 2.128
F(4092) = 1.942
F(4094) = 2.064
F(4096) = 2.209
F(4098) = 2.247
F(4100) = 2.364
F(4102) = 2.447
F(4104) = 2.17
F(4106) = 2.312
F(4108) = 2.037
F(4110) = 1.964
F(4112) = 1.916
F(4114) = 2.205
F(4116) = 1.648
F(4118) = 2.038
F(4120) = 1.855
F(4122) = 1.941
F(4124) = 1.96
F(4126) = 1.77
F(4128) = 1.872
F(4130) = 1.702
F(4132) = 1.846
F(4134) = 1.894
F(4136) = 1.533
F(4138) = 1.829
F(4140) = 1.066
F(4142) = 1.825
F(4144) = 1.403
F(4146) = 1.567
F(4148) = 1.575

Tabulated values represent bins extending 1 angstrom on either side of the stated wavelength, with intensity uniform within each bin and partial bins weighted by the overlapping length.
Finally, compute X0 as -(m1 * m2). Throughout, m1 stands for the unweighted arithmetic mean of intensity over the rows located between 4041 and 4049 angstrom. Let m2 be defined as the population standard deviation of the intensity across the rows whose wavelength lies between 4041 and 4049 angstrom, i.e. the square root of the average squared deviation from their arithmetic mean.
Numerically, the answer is -0.11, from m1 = 1.65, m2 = 0.06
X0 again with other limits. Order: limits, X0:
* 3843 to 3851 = -0.43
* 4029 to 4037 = -0.20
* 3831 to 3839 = -0.33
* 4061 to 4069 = -0.07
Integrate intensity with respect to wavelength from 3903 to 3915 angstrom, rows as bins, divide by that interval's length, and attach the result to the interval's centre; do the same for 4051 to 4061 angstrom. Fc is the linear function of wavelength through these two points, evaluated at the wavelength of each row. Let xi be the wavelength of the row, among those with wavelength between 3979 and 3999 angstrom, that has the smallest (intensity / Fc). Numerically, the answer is 3994 angstrom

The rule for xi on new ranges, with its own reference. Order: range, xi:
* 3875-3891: 3880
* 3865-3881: 3880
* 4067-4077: 4074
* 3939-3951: 3950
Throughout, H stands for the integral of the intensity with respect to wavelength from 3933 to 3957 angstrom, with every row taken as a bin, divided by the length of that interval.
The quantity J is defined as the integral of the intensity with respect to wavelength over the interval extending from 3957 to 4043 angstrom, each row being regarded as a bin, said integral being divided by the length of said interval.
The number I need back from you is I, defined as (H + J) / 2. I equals 1.82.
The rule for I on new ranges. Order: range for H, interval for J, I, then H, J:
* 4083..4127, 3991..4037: 1.86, 2.04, 1.67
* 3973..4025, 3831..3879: 1.93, 1.74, 2.13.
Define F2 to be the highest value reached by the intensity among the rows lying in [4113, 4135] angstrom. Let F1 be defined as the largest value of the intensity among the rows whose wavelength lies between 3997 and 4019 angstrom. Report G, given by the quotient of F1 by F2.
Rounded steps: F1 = 1.744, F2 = 2.205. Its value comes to 0.79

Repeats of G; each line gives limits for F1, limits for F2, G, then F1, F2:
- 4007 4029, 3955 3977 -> 0.76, 1.804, 2.388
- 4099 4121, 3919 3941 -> 1.20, 2.447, 2.04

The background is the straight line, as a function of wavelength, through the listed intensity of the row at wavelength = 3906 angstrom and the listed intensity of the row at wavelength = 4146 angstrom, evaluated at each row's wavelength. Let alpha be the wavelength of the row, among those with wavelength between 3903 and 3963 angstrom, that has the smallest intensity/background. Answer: 3914 angstrom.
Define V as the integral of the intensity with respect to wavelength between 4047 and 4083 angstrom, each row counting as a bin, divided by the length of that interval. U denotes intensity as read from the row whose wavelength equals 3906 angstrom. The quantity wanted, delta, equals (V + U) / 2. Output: 1.78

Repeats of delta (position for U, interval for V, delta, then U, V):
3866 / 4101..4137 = 2.22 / 2.495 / 1.95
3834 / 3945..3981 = 1.96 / 1.919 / 2.00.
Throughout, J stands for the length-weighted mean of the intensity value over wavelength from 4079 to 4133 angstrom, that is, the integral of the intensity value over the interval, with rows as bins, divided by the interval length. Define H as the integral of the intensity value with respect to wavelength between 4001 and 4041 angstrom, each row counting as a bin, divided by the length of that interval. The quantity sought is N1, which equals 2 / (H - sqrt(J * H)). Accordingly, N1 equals -13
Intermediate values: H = 1.68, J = 2.00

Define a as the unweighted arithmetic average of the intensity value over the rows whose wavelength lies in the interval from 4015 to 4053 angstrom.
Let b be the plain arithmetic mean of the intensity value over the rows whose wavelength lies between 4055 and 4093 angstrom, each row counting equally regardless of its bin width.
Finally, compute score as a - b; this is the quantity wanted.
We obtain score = -0.11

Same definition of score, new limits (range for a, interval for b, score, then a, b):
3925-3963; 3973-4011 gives 0.11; 1.87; 1.8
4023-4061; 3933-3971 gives -0.29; 1.67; 2.0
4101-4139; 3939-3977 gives -0.05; 1.94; 2.0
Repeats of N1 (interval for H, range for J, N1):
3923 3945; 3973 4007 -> 72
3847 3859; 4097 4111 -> -20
